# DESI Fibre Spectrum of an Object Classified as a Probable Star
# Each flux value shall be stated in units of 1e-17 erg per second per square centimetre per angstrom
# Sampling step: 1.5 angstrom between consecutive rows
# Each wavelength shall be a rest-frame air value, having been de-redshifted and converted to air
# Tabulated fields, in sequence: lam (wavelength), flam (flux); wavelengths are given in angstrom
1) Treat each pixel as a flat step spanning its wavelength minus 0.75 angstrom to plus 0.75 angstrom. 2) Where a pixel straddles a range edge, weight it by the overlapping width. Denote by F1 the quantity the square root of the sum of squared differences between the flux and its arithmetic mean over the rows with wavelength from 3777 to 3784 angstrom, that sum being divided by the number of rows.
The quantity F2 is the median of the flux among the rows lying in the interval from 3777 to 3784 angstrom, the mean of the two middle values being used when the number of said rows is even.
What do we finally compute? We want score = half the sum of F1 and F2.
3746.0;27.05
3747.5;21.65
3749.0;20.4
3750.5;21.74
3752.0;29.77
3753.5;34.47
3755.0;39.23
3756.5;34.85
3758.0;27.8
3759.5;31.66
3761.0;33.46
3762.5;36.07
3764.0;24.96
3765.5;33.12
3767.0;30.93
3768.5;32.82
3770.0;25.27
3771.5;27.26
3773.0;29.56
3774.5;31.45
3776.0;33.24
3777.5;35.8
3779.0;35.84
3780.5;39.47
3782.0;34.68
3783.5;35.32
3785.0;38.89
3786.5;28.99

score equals 18.7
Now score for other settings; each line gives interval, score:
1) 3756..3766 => 18.4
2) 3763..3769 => 17.6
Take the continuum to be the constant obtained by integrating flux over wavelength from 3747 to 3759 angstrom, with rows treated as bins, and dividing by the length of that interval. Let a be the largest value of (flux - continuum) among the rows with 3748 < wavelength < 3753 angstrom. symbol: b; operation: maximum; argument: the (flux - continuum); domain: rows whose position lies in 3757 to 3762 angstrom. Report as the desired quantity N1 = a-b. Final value -3.7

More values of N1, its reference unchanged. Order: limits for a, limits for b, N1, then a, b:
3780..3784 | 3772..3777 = 6.2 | 10.5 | 4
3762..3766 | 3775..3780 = 0.2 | 7.1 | 7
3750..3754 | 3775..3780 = -1.4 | 5.5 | 7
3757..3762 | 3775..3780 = -2.4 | 4.5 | 7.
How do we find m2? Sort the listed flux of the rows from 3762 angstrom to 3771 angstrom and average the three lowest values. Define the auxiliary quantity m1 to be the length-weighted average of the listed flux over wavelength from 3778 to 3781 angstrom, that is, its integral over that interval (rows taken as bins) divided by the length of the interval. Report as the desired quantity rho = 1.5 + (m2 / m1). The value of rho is 2.22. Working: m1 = 37.3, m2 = 27.1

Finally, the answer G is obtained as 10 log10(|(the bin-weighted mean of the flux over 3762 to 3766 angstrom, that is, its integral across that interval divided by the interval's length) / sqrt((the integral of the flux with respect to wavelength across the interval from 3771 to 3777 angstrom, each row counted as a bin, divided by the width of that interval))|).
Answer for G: 7.5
